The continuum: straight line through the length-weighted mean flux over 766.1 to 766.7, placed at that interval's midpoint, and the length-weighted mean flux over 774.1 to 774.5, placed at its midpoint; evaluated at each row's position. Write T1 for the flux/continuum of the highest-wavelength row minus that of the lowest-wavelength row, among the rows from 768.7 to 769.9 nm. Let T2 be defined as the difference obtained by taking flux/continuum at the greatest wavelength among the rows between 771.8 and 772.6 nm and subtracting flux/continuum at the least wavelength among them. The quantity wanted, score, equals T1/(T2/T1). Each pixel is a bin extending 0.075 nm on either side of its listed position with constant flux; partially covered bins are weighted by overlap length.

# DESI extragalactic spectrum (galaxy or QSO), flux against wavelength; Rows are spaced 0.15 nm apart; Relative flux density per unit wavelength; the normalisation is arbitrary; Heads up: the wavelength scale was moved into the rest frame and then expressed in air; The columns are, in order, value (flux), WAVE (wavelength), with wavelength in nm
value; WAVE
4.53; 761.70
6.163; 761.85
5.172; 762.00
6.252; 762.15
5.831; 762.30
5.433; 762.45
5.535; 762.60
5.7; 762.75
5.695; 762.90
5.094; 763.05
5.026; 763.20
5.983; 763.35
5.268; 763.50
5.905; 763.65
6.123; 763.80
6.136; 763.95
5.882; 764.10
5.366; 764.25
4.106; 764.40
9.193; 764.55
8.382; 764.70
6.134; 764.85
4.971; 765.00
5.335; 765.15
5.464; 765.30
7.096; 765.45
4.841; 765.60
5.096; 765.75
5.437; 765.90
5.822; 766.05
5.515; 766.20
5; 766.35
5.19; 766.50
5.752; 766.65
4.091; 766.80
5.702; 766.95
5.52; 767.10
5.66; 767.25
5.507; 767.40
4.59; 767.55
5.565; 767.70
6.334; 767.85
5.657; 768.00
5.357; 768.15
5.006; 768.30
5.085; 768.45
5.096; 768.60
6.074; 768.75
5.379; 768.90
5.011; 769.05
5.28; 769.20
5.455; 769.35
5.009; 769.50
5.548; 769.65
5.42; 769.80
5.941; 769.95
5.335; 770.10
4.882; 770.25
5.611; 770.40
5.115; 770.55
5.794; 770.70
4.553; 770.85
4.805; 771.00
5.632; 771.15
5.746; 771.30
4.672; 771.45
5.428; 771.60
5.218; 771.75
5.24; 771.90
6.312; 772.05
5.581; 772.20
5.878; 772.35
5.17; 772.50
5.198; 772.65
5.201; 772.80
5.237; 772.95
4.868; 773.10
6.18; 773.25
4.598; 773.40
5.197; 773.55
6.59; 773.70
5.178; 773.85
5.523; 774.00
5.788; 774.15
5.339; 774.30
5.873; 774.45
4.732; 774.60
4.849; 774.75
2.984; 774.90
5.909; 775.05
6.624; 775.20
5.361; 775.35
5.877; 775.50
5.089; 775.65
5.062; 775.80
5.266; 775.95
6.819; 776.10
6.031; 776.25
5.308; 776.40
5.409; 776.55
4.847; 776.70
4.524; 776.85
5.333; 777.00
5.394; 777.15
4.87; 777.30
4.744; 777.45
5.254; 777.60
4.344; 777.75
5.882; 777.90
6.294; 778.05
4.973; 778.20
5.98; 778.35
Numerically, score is -1.00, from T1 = -0.13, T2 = -0.02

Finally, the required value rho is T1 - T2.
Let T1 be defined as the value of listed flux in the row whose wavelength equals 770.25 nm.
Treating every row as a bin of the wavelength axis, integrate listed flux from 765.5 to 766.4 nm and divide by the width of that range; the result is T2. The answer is -0.5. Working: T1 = 4.882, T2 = 5.34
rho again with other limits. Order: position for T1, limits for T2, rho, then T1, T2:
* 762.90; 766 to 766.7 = 0.3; 5.695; 5.43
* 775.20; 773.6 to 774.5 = 0.9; 6.624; 5.70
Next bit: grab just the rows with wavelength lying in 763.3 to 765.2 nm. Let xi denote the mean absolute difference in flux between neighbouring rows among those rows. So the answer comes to 1.11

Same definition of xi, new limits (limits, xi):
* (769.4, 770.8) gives 0.52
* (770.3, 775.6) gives 0.75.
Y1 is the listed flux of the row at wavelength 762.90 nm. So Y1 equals 5.695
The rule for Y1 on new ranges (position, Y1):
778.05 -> 6.294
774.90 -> 2.984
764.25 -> 5.366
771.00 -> 4.805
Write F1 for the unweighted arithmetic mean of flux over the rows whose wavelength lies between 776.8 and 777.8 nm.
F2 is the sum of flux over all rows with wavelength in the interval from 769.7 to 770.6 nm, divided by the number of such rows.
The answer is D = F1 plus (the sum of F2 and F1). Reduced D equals 15.2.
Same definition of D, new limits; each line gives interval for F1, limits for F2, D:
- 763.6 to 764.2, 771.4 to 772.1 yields 17.4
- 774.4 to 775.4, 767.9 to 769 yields 15.8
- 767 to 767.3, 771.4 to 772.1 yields 16.6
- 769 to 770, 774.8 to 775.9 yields 16.0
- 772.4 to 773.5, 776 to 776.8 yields 16.1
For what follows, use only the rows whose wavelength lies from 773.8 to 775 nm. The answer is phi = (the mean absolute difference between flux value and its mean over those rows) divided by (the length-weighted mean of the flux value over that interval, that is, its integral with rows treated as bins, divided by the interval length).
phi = 0.13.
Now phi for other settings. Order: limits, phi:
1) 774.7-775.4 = 0.19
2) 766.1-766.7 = 0.05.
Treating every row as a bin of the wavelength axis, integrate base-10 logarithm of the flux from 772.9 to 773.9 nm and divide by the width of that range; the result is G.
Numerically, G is 0.730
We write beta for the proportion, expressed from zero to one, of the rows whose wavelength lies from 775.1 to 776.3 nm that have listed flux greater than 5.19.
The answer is 0.75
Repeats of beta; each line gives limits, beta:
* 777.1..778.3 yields 0.50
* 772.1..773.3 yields 0.75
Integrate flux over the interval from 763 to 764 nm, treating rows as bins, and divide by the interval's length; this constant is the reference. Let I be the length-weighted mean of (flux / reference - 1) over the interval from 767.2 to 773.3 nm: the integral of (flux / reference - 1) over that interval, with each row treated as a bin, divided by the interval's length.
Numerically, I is -0.048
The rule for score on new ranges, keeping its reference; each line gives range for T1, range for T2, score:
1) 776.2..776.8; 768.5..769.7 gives 0.58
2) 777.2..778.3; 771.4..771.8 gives 0.00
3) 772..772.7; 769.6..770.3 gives -0.33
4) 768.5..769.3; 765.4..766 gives 0.00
